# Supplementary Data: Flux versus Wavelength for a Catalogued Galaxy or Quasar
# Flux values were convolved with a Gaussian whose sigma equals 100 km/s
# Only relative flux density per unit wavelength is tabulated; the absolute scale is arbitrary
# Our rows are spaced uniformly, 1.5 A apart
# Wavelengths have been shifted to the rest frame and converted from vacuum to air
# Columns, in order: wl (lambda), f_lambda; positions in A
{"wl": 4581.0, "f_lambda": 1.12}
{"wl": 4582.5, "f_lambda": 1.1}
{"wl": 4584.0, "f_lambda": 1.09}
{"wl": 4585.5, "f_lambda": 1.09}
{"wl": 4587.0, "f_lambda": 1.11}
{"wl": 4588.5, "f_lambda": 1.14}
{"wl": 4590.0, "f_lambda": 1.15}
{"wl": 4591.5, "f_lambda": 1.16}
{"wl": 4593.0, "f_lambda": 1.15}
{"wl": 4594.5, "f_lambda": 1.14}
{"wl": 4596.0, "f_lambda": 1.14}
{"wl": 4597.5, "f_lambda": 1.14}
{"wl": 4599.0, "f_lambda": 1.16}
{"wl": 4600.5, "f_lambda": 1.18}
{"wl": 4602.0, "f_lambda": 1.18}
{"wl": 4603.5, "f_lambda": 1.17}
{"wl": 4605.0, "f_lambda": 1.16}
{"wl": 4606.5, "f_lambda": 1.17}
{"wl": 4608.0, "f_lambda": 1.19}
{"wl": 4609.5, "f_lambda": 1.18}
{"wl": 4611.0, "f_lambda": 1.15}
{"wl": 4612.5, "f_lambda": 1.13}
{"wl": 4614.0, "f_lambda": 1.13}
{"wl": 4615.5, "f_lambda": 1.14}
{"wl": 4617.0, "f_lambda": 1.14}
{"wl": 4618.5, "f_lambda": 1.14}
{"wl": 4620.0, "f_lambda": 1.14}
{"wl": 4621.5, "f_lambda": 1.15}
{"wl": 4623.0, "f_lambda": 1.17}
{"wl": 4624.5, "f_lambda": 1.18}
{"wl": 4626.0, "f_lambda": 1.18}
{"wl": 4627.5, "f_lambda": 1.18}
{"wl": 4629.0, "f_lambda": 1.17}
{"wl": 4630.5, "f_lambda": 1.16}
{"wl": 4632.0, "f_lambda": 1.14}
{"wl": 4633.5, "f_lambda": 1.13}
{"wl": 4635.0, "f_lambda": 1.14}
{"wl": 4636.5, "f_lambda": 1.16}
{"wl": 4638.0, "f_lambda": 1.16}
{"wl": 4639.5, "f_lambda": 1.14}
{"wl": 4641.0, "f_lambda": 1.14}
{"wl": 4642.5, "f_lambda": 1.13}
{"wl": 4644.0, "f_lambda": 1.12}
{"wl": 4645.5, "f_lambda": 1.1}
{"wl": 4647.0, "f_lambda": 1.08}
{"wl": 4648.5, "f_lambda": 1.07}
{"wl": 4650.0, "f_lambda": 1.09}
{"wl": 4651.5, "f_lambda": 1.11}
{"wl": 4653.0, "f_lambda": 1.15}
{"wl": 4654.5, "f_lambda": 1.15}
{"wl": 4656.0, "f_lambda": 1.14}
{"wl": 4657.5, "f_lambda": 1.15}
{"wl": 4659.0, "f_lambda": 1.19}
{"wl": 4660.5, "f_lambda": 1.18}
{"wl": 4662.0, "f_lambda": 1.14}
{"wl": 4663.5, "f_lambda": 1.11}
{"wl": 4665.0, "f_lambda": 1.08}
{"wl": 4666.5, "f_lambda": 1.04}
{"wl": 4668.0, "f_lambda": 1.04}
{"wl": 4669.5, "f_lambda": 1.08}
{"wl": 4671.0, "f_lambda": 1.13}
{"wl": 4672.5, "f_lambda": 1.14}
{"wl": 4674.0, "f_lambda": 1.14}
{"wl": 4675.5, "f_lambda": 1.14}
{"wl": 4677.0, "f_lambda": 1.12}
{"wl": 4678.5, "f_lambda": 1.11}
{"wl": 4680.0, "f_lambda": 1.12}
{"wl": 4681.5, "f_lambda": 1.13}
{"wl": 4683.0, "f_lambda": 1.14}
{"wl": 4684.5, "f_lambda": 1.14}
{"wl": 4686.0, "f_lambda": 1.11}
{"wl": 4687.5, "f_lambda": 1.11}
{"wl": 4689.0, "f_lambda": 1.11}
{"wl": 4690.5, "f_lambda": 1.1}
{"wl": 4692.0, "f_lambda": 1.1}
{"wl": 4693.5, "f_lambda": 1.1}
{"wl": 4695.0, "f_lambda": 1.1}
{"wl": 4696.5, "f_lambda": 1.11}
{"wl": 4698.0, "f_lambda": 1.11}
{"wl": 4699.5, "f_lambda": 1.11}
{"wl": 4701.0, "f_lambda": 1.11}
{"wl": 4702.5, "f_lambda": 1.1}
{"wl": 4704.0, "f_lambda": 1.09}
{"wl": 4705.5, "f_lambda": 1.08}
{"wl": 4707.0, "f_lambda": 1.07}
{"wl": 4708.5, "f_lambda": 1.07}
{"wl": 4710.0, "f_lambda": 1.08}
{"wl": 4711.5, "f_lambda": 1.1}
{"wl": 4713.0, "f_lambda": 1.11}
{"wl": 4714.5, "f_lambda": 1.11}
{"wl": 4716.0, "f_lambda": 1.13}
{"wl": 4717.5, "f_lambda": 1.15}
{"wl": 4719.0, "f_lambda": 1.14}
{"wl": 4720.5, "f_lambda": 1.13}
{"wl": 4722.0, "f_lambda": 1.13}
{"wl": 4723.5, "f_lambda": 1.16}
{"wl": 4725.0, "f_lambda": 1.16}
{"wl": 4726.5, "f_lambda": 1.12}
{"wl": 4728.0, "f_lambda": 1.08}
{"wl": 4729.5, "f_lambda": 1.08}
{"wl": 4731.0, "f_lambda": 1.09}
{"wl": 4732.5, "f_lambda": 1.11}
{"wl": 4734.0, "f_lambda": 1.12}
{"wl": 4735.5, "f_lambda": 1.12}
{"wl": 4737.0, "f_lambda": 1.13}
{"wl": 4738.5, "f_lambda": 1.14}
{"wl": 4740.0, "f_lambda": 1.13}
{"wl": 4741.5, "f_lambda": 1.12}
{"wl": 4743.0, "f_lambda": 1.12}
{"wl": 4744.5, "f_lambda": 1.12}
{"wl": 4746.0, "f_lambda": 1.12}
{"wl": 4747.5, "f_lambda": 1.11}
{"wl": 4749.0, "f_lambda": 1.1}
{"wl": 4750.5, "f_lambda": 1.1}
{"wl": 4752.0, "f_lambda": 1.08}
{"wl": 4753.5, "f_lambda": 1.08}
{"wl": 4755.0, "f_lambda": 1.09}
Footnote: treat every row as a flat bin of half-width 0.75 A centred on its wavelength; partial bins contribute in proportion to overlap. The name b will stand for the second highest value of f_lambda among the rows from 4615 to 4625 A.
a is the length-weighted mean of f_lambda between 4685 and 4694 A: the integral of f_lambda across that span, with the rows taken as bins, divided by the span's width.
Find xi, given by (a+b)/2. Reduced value 1.14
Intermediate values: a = 1.11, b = 1.17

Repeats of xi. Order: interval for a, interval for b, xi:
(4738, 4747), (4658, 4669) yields 1.15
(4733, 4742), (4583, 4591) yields 1.13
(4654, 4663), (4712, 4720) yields 1.15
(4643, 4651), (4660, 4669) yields 1.12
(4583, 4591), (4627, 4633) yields 1.14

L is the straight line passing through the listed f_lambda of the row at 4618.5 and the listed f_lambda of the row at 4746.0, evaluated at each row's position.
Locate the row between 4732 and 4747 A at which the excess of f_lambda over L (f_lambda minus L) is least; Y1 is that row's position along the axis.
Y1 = 4732.5 A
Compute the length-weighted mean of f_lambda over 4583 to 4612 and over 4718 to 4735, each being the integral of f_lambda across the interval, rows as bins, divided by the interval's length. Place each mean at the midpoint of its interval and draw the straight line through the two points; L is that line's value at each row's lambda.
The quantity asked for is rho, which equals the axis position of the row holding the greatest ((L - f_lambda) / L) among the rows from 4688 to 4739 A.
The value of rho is 4707.0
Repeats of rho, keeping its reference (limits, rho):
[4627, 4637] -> 4633.5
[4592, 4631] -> 4612.5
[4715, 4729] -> 4728.0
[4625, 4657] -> 4648.5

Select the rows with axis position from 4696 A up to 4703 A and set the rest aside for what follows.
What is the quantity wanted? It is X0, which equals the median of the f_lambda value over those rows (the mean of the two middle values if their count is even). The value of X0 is 1.11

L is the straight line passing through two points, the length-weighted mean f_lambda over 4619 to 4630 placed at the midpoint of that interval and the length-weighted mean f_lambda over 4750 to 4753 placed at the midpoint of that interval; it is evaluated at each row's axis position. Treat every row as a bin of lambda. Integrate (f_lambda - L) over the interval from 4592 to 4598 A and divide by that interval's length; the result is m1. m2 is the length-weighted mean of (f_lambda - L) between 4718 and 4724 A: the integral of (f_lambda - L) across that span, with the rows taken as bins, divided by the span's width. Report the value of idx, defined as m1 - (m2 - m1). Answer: -0.11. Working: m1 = -0.04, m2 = 0.03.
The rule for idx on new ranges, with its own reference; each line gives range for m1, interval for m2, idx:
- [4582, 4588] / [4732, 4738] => -0.21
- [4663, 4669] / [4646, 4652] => -0.09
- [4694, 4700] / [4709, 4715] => -0.02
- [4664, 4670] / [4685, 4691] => -0.14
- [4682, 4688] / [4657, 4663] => -0.03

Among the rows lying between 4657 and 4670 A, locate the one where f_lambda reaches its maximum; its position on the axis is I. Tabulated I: 4659.0 A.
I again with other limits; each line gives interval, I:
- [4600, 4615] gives 4608.0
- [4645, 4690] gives 4659.0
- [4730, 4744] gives 4738.5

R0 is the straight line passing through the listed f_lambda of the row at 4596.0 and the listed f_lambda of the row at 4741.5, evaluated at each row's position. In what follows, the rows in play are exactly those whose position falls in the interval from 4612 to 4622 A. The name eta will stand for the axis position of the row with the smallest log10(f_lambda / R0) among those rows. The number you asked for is 4612.5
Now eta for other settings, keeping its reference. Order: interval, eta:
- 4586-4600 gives 4587.0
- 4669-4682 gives 4669.5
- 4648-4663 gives 4648.5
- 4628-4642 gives 4633.5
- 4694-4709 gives 4707.0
